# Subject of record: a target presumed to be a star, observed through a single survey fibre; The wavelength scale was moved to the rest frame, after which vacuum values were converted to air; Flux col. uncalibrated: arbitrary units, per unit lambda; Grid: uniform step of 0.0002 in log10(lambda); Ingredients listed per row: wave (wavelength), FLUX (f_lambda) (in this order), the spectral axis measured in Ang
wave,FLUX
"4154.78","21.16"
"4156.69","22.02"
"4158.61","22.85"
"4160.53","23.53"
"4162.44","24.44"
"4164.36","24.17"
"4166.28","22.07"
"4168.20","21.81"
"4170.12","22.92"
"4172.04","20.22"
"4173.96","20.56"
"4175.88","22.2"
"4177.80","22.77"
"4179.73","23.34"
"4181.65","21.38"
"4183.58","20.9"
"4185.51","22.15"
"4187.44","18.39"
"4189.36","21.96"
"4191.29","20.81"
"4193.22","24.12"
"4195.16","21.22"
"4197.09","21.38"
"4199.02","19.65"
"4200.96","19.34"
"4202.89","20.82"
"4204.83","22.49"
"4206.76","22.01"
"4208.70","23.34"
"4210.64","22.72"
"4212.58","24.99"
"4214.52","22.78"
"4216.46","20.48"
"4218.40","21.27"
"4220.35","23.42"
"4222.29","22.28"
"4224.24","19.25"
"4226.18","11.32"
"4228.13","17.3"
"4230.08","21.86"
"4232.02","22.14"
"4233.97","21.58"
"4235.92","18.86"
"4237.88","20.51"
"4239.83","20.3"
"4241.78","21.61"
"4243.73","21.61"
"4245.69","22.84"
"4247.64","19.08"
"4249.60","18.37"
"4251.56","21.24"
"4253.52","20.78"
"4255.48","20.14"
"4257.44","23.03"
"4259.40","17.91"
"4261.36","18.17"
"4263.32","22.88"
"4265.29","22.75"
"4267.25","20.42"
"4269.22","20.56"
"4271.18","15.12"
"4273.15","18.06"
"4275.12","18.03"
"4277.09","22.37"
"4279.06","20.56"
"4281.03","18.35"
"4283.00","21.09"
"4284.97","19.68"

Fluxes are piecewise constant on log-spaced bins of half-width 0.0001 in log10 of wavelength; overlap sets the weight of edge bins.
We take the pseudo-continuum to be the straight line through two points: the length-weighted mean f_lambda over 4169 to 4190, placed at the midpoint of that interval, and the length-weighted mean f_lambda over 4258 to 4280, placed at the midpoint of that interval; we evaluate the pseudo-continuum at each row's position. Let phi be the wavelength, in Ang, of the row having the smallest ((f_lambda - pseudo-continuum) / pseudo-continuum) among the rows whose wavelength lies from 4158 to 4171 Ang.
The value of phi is 4168.20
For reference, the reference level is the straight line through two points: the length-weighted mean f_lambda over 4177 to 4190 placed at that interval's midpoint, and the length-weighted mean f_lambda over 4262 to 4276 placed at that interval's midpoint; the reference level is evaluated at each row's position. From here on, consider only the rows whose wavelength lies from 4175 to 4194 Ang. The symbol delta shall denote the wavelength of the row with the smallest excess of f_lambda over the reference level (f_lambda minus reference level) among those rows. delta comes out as 4187.44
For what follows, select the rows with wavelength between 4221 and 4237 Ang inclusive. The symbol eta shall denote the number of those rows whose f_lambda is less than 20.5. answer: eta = 4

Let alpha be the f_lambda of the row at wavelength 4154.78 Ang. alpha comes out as 21.16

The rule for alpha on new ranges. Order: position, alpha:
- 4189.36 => 21.96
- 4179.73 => 23.34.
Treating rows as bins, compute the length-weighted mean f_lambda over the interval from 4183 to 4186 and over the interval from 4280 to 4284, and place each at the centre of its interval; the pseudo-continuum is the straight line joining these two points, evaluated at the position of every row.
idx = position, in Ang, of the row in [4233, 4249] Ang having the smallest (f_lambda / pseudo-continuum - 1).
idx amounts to 4235.92 Ang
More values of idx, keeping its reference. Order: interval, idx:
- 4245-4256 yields 4249.60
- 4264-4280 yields 4271.18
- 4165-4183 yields 4172.04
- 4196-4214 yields 4200.96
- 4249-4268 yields 4259.40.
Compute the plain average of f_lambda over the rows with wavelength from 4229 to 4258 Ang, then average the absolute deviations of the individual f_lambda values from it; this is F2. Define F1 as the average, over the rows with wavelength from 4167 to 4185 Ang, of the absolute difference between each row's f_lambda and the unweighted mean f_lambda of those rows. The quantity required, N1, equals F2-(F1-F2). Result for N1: 1.3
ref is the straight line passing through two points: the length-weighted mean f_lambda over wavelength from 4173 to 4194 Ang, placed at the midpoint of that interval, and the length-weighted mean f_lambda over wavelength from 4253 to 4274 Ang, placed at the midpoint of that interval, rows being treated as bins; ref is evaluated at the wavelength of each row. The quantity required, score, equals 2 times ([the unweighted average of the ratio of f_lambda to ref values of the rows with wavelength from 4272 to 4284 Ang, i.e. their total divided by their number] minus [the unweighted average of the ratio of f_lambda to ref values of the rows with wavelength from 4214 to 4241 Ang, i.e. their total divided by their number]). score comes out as 0.057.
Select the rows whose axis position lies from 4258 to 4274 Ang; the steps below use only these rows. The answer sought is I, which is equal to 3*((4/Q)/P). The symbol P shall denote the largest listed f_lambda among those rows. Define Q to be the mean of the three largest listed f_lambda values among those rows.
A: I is 0.0238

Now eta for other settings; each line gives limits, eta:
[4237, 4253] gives 3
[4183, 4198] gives 1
